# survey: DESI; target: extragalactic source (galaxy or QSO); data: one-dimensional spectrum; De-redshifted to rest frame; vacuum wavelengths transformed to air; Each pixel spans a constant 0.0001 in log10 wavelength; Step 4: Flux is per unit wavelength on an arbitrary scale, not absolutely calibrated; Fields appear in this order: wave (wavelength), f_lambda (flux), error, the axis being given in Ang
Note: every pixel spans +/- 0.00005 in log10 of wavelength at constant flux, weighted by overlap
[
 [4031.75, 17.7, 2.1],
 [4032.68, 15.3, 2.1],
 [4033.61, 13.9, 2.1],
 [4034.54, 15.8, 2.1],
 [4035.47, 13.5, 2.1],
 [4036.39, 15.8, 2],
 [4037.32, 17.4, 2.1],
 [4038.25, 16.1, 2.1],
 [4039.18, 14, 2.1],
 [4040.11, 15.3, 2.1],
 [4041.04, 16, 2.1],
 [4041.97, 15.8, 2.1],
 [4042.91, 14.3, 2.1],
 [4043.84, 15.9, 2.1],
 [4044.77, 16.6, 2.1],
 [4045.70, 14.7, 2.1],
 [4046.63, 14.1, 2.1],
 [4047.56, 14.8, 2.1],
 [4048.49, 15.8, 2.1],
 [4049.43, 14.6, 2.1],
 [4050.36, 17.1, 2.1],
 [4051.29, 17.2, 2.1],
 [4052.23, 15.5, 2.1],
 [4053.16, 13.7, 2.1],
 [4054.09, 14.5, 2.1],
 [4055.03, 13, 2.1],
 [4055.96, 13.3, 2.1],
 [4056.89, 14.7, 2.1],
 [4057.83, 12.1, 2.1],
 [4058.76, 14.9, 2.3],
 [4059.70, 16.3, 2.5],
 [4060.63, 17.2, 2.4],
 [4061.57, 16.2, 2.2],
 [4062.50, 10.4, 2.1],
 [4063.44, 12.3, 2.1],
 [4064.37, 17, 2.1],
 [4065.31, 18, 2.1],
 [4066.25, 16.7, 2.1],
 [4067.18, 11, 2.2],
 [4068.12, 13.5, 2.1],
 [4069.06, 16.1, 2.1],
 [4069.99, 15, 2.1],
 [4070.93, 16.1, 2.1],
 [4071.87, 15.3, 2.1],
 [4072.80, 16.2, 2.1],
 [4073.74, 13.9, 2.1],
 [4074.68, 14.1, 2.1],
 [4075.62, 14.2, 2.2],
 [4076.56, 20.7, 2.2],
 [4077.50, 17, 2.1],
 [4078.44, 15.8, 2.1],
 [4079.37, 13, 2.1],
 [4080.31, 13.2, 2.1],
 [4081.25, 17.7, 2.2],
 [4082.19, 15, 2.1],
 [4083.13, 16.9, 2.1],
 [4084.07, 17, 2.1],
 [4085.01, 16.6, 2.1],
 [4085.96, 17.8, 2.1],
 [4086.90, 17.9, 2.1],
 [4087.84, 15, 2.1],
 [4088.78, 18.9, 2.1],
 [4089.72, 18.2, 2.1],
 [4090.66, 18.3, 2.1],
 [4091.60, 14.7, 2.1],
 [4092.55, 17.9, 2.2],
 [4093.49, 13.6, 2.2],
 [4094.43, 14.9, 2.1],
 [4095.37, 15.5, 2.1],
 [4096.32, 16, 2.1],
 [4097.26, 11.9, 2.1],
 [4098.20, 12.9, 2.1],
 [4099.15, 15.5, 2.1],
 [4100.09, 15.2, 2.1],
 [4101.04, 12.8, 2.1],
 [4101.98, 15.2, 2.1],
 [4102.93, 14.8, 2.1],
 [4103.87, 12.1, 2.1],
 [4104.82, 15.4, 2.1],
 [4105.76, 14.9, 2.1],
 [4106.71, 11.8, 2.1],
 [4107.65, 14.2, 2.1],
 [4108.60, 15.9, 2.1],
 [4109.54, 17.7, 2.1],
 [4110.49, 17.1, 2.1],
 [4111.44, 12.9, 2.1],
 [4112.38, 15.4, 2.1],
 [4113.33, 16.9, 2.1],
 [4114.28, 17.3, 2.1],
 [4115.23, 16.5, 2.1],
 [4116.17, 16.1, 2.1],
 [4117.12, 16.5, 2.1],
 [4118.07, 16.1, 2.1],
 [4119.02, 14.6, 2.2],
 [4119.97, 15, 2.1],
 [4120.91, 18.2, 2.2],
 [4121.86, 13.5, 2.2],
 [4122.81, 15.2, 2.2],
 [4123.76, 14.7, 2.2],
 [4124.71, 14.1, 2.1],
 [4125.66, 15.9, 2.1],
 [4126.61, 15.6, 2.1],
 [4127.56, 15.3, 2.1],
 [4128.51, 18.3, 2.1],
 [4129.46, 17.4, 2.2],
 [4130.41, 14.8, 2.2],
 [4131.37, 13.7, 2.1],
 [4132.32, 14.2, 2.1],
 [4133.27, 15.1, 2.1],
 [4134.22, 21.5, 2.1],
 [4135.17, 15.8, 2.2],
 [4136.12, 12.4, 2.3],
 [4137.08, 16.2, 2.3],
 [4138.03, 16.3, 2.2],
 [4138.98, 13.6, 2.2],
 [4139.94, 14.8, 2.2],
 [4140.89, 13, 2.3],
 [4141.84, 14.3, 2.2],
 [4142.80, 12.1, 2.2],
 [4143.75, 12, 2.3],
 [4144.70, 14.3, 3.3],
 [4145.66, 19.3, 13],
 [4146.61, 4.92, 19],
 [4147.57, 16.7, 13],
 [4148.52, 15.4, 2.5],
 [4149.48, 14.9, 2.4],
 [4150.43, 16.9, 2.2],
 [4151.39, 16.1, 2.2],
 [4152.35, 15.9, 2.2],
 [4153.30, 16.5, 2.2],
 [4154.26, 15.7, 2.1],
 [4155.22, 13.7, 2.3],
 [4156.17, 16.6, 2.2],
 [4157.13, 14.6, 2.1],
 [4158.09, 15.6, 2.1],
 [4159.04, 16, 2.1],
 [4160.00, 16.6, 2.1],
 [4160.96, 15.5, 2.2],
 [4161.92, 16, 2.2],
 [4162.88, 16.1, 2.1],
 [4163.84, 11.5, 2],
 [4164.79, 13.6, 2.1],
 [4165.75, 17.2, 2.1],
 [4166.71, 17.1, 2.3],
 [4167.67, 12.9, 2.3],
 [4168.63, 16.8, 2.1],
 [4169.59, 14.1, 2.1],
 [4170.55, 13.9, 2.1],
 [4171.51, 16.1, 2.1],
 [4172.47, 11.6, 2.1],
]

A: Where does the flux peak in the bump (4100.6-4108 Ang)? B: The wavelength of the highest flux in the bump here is 4104.82 Ang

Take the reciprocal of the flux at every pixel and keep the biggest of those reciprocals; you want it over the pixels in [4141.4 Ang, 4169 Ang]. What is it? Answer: 0.203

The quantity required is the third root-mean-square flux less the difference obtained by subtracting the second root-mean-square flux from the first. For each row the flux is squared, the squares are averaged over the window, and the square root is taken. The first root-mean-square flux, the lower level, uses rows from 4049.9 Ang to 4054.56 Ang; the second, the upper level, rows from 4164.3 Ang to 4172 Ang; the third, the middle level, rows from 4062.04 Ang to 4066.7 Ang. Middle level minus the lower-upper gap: 14.8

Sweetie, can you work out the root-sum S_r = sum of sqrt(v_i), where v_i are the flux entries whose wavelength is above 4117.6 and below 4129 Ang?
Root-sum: 47.3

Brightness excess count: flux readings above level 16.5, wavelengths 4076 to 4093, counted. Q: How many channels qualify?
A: 12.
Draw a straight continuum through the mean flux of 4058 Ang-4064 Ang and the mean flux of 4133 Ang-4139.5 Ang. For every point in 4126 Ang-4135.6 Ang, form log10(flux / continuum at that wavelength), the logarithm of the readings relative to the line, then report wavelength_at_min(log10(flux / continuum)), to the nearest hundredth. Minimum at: 4131.37 Ang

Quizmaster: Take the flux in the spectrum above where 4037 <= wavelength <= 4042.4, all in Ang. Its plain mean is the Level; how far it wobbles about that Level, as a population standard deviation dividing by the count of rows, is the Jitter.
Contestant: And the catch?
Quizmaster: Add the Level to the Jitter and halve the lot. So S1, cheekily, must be 8.4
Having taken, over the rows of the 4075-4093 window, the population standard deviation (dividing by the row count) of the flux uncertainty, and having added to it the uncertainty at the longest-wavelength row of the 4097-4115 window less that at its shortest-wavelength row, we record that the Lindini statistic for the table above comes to 0.04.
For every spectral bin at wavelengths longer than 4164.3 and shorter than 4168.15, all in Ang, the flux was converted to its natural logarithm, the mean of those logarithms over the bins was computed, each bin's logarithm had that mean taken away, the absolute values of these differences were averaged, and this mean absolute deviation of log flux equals 0.129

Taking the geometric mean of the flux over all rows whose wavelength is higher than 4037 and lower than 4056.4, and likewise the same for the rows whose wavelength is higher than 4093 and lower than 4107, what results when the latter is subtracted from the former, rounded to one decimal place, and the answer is 1.1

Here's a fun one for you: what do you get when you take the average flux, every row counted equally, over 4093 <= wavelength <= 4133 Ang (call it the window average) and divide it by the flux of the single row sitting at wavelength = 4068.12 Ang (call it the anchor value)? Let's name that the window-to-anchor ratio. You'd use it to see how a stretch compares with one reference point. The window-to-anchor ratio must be 1.12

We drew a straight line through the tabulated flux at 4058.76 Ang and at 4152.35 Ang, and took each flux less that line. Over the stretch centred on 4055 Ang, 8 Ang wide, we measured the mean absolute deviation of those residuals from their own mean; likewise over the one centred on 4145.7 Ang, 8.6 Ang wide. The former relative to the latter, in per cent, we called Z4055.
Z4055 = 43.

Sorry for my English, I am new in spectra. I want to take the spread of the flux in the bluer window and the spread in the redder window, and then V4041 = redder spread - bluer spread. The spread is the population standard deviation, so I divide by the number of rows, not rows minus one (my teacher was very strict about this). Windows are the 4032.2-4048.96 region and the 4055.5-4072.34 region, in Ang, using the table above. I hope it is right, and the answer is 1.1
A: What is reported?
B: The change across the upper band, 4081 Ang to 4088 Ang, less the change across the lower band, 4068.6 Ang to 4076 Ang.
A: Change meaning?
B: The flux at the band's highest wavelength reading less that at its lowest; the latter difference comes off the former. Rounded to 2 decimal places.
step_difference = -0.80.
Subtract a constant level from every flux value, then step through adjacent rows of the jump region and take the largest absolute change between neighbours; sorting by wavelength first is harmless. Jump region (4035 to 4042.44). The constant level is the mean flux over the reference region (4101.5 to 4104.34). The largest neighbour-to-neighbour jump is 2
